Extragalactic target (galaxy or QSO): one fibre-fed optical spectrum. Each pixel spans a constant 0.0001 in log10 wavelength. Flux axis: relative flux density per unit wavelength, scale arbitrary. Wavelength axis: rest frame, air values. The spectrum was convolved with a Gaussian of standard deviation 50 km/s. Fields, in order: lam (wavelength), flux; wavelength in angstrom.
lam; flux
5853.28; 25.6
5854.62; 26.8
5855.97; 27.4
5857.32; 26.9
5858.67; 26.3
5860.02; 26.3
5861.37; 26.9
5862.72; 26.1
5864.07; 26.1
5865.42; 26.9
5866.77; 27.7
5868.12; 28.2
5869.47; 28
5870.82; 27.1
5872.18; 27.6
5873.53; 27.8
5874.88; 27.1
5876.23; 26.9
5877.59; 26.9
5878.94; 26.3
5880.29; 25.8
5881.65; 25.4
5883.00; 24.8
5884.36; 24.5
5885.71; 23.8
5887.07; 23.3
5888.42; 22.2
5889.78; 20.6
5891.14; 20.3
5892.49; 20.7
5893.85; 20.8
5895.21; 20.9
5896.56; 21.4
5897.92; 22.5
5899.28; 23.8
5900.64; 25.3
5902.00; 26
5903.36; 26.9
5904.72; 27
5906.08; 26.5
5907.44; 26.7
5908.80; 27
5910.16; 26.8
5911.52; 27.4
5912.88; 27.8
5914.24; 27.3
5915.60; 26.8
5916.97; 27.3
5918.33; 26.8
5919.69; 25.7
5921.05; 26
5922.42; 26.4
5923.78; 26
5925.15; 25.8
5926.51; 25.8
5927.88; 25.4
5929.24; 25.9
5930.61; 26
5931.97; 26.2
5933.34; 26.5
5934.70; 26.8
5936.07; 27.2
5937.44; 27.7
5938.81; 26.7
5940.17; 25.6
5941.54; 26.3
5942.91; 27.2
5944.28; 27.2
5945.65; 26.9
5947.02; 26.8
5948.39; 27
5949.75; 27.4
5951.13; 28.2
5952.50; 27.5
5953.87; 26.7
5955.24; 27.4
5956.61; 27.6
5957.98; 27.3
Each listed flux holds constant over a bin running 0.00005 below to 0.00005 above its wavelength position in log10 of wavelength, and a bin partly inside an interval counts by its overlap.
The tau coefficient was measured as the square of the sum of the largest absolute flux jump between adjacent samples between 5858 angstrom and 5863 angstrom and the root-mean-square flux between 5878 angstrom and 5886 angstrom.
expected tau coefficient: 672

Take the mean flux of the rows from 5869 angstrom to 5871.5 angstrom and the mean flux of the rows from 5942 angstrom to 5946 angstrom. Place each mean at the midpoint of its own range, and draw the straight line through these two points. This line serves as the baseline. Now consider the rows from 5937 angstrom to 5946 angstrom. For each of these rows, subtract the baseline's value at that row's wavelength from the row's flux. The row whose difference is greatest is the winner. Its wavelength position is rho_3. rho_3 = 5937.44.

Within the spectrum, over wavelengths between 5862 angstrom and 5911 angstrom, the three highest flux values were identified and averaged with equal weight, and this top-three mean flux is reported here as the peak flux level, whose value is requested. 28.0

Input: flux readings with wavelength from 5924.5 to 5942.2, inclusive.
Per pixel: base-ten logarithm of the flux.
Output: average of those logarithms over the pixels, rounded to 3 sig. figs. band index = 1.42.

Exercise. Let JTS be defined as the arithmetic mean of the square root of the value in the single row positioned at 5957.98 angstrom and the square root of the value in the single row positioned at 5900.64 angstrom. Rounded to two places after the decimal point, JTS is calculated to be 5.13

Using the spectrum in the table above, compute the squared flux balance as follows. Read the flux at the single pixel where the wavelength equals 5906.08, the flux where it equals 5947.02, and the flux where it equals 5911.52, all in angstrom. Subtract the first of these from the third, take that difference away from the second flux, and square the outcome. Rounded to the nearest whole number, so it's 671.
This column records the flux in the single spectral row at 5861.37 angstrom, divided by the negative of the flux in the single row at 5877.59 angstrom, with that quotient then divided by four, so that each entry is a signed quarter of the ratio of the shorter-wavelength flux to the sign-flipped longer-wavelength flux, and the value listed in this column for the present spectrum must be -0.250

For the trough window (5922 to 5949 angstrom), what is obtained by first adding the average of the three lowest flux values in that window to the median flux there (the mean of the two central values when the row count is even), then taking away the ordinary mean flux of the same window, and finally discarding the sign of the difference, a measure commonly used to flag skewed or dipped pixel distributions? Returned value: 25.6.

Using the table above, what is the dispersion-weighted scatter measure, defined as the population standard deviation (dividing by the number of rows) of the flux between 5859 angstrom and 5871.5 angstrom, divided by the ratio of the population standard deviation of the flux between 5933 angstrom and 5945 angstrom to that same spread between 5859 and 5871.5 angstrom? 1.0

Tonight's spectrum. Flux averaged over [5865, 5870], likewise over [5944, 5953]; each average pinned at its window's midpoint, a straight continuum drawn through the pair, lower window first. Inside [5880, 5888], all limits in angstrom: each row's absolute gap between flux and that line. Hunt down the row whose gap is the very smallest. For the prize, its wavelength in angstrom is 5880.29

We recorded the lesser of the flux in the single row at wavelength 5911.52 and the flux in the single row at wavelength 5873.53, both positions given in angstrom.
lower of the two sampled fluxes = 27.4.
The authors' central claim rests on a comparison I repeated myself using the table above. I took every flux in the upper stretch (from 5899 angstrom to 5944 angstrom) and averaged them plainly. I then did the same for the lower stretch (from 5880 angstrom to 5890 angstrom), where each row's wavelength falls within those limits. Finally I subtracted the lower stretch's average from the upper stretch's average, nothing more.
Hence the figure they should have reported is 2.6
